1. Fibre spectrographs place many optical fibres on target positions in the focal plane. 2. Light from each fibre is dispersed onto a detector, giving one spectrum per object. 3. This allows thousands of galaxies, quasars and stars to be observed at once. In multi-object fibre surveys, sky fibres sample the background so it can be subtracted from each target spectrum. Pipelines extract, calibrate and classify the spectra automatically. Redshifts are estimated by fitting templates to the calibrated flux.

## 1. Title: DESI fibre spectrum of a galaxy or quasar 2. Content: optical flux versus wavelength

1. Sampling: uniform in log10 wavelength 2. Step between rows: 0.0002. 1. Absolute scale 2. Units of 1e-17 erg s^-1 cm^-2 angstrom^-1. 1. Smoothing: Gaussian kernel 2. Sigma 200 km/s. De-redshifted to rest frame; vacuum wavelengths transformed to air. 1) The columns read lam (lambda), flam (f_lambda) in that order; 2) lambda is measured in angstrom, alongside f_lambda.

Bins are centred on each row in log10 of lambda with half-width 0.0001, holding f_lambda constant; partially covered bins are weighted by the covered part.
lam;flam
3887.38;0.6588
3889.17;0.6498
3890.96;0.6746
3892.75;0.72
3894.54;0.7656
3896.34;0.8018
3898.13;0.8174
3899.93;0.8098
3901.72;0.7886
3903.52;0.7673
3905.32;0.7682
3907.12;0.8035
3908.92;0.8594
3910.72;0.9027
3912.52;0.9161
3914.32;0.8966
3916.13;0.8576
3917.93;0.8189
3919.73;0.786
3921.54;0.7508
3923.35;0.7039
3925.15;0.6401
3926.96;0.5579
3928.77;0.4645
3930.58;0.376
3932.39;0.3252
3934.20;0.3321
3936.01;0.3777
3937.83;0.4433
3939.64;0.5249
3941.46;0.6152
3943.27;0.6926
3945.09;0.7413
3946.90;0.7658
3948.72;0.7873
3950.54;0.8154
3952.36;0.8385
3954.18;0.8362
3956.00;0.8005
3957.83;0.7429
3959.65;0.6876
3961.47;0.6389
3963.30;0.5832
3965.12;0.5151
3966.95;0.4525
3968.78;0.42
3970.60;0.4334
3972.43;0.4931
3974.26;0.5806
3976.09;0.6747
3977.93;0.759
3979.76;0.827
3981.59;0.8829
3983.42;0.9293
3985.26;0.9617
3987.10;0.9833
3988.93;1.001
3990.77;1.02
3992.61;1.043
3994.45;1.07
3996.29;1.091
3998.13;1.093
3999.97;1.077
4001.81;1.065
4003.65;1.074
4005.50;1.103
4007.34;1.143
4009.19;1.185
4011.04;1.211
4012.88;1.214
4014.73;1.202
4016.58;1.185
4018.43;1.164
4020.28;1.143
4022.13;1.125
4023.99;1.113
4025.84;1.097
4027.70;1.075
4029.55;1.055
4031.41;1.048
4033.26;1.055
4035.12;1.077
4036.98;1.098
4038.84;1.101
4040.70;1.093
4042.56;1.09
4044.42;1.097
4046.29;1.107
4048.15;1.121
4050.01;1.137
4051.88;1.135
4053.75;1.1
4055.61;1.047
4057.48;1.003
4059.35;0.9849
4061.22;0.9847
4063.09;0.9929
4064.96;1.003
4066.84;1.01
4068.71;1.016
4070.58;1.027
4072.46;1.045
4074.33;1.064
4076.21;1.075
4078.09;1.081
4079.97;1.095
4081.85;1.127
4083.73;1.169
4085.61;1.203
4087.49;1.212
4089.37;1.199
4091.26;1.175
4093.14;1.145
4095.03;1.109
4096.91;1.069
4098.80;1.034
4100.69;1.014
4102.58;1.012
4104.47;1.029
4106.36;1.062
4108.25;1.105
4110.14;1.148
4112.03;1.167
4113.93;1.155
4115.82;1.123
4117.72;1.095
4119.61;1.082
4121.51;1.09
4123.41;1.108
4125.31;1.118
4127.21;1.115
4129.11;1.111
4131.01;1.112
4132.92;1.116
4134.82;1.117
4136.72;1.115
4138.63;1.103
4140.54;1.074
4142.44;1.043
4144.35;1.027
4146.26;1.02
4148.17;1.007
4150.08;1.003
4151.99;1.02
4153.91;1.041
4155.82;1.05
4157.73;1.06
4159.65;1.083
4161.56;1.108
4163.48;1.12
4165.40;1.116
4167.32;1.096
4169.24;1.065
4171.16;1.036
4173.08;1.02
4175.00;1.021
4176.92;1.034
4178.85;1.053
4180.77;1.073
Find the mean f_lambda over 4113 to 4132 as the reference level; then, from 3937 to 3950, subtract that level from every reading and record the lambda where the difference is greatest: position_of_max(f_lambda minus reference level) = 3948.72 angstrom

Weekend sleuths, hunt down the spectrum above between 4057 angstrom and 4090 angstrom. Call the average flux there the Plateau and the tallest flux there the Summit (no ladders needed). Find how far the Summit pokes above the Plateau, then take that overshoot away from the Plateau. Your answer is 0.93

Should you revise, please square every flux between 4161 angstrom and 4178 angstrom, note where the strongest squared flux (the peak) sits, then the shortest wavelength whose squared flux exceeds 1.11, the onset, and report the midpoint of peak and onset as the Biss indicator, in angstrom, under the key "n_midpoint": 4162.5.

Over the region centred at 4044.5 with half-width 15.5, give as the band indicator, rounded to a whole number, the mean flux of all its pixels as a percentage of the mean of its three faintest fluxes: 107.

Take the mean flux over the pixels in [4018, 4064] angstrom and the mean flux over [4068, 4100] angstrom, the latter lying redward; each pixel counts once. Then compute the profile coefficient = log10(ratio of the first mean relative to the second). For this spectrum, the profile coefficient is -0.01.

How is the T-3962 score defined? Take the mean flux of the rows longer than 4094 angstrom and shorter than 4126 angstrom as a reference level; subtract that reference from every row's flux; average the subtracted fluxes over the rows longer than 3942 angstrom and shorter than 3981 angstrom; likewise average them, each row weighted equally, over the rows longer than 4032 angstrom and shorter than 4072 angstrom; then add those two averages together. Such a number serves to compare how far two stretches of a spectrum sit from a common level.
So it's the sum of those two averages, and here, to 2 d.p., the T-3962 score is -0.45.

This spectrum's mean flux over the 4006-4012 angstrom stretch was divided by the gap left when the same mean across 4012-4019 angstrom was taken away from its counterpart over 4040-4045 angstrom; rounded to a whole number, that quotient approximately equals -12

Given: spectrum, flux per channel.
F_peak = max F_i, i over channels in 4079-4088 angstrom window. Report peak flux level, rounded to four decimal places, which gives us 1.2120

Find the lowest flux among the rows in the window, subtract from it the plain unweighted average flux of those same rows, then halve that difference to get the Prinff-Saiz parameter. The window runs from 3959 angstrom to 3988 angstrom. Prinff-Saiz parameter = -0.13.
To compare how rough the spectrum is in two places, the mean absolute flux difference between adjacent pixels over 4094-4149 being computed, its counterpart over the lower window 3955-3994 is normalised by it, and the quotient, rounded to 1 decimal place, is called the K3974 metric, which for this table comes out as 2.8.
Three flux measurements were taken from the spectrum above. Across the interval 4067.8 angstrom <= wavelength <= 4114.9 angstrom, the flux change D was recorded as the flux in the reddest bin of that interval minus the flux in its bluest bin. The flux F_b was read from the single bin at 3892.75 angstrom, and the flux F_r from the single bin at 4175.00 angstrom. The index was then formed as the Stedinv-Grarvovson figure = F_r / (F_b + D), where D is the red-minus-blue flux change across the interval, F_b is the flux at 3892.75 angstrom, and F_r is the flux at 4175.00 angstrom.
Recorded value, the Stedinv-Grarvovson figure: 1.2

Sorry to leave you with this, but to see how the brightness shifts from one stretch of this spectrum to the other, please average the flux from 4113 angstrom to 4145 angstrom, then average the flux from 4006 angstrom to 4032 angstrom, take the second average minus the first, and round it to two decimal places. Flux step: 0.04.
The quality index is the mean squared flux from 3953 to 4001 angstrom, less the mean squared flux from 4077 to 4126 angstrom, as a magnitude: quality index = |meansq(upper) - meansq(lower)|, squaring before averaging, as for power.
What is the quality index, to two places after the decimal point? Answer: 0.56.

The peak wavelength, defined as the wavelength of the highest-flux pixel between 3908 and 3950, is 3912.52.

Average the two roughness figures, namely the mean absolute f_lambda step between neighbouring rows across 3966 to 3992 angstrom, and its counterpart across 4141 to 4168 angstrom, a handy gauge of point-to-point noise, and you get 0.0313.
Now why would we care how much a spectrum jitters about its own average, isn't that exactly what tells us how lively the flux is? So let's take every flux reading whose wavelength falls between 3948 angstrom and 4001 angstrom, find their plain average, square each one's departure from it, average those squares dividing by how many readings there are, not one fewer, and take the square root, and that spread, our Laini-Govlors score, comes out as 0.21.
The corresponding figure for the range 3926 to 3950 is 0.16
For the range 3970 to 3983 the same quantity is 0.16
